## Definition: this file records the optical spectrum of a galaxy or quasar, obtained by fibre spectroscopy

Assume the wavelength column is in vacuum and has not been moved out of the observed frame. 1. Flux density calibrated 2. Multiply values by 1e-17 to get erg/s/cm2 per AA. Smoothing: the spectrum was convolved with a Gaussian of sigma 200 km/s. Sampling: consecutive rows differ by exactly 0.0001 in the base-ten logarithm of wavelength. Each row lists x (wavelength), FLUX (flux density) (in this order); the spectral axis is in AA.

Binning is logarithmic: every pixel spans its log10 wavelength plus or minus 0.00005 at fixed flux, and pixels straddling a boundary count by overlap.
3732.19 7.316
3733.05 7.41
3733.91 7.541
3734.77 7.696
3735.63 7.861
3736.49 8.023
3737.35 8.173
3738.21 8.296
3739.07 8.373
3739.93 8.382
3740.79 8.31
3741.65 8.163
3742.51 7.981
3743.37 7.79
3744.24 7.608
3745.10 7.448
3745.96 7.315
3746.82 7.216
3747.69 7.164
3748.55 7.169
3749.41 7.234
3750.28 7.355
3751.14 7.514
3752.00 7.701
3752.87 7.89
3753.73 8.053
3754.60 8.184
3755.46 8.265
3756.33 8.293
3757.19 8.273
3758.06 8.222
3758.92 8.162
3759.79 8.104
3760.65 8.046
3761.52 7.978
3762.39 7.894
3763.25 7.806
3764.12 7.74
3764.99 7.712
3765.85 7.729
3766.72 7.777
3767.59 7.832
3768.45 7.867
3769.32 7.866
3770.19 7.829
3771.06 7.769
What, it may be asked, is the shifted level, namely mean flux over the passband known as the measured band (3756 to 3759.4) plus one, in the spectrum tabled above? 9.24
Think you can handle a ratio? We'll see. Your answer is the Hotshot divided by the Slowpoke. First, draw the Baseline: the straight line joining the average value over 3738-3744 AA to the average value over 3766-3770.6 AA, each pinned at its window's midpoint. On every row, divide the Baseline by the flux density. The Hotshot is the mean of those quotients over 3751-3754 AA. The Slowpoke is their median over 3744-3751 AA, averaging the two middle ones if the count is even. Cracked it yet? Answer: 0.93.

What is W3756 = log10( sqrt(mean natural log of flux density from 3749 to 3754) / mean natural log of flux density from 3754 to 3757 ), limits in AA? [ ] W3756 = -0.170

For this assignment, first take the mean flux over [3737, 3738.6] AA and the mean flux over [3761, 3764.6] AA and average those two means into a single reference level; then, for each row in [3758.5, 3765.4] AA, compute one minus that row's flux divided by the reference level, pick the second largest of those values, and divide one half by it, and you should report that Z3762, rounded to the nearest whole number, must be 13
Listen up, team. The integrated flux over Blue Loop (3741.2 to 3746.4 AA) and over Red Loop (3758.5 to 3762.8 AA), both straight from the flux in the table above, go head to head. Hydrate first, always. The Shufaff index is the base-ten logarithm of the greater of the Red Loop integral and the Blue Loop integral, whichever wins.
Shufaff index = 1.60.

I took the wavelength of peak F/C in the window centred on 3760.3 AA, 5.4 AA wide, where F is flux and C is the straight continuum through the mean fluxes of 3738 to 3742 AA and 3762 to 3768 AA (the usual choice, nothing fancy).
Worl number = 3758.06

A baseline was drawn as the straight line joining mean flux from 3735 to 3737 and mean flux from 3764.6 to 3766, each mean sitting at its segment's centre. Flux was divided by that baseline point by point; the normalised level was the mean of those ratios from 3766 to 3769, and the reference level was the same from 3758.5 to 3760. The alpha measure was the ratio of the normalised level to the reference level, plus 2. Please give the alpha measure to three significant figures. 2.97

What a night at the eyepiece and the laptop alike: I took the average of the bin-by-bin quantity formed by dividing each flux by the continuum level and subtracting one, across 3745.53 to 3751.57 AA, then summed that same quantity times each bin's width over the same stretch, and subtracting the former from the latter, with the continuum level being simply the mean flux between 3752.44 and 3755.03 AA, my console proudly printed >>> -0.48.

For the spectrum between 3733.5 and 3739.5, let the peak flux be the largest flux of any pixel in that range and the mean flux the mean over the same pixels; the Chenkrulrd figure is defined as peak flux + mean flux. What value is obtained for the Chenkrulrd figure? 16.4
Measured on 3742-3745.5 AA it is 15.7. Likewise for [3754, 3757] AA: 16.5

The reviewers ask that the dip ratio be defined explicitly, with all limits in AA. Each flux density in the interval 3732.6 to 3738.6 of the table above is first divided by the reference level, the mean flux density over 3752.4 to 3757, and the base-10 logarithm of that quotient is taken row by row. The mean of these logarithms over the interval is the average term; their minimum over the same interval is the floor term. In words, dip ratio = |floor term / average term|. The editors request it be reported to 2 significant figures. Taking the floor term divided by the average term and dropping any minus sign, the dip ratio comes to 2.6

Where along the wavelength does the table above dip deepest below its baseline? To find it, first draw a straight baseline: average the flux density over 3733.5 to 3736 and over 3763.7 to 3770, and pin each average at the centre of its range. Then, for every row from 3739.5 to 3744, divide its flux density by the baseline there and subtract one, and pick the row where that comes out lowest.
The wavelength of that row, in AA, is 3743.37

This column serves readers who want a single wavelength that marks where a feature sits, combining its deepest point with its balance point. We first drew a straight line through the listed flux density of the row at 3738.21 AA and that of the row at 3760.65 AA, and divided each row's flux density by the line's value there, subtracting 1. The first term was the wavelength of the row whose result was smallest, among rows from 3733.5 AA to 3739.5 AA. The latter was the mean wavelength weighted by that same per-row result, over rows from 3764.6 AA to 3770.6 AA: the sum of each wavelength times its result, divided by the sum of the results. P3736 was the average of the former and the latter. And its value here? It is 3750.4 AA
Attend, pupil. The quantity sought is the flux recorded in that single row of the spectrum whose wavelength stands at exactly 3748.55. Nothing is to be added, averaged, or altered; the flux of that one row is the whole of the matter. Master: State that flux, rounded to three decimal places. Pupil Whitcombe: 7.169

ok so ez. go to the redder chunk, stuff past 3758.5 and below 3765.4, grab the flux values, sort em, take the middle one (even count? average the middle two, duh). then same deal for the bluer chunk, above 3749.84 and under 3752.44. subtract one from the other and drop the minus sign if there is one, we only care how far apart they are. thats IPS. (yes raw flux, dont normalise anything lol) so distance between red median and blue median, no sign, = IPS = 0.42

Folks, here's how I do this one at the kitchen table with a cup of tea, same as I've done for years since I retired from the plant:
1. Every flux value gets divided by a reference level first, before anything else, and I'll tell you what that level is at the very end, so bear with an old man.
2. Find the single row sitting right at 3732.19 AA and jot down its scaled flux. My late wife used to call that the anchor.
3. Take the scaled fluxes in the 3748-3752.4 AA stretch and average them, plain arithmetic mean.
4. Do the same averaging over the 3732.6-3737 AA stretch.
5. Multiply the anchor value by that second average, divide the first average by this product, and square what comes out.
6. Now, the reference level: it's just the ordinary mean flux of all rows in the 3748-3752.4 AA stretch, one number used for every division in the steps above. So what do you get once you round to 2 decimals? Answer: 0.94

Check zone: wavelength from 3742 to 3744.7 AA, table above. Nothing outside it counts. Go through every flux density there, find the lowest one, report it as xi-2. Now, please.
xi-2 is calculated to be 7.608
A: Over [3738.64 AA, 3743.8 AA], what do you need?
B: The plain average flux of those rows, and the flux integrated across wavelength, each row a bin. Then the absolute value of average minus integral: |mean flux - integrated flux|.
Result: 34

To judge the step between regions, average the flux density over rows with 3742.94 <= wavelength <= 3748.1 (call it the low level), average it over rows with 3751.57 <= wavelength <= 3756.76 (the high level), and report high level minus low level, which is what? 0.64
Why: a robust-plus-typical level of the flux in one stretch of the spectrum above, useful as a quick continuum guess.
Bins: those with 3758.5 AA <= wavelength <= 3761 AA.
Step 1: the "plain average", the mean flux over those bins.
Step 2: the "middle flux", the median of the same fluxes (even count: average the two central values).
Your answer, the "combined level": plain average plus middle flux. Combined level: 16.2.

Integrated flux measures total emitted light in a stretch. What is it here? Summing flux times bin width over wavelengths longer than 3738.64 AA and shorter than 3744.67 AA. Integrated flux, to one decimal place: 48.8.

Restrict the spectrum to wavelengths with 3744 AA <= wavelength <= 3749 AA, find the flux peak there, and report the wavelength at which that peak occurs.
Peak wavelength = 3744.24 AA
